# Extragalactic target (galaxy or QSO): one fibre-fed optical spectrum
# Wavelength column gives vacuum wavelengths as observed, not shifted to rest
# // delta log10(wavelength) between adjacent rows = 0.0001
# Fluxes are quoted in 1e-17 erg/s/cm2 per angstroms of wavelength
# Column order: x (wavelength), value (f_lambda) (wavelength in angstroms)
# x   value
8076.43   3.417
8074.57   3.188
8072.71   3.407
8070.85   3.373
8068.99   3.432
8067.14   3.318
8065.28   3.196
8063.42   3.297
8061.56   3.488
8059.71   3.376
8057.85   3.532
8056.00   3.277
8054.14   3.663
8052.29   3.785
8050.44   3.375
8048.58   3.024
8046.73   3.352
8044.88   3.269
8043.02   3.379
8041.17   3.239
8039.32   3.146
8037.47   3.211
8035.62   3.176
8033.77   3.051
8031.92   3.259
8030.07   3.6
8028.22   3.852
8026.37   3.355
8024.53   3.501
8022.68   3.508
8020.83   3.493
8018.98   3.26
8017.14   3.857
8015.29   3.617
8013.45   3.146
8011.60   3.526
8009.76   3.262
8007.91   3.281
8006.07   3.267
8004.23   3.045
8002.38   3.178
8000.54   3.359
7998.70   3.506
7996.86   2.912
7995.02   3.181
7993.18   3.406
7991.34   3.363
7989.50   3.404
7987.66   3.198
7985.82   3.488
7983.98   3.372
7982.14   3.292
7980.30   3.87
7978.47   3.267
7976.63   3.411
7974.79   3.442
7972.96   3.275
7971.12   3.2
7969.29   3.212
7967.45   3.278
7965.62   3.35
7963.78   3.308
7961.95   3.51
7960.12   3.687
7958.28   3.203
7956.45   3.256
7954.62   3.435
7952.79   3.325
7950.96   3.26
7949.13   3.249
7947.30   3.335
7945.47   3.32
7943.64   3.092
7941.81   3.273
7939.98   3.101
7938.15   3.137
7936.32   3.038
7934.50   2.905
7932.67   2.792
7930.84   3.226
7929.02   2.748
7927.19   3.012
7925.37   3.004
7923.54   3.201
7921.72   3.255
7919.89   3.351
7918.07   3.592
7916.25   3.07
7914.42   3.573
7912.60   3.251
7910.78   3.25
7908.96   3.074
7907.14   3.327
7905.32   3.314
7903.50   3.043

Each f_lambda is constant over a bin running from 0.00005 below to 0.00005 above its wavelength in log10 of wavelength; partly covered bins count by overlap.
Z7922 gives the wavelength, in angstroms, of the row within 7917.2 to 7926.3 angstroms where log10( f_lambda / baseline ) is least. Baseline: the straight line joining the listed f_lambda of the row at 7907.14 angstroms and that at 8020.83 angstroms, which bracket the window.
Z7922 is 7925.37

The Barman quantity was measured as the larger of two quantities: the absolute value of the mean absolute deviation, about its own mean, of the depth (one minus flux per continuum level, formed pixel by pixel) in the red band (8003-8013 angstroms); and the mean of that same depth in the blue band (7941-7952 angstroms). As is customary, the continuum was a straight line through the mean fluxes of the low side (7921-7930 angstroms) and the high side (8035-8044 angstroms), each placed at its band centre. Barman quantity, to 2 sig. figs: 0.031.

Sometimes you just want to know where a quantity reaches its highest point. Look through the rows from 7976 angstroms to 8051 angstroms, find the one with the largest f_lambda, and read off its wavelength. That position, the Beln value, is 7980.30 angstroms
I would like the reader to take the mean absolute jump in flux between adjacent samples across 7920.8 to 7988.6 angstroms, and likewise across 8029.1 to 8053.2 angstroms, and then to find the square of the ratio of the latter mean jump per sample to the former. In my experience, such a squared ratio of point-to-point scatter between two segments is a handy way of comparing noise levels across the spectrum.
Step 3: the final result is 1.3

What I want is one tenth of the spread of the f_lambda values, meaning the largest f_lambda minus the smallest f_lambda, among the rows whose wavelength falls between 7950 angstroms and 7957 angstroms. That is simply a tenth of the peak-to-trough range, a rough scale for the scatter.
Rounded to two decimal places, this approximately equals 0.02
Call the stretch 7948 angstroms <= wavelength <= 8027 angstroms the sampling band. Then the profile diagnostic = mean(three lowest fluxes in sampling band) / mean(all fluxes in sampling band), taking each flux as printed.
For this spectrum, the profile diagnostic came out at 0.90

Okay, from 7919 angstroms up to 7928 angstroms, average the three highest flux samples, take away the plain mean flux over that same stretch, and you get 0.104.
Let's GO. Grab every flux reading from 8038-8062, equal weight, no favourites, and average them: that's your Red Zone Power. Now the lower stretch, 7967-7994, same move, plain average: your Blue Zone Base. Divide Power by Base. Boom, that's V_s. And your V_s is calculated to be 1.00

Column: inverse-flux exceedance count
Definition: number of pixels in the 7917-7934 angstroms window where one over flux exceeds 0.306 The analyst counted 7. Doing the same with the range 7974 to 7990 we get 2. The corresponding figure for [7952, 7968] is 2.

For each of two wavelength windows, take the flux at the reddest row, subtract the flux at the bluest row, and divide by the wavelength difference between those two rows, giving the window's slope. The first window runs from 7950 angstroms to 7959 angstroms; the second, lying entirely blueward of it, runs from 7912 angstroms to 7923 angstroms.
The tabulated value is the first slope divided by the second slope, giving -18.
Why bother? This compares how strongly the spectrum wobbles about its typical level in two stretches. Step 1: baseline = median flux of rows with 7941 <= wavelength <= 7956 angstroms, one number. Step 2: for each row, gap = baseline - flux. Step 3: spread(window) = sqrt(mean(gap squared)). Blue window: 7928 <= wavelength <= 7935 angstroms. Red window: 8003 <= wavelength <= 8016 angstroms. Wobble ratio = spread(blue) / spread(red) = 2.3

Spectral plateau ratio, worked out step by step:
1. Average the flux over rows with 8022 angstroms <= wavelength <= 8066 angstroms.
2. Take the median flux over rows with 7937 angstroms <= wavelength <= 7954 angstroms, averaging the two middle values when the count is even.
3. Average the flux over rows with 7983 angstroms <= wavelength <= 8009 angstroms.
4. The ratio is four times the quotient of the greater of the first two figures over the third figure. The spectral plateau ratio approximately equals 4.11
